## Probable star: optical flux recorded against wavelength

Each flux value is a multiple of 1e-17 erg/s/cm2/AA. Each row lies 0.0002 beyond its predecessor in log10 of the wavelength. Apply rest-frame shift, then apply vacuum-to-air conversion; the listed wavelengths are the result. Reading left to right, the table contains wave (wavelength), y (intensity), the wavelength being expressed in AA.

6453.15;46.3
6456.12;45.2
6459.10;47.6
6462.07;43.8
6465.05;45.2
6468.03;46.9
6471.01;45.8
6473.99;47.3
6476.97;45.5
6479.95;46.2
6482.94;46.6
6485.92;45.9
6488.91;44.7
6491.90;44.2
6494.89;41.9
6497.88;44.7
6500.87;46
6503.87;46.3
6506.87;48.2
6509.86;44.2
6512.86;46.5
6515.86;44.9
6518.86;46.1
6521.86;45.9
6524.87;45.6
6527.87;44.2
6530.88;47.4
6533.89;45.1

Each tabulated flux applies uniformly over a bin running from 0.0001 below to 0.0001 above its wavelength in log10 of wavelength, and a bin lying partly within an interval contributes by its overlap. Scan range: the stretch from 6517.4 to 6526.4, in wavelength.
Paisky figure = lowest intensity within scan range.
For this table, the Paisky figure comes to 45.6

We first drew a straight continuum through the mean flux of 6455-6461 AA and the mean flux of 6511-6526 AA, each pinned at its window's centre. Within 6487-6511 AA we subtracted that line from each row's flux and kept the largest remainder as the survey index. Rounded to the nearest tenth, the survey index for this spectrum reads 2.3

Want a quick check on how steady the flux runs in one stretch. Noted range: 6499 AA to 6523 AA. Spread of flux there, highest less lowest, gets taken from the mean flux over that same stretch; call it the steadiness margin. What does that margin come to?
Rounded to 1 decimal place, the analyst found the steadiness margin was 42.0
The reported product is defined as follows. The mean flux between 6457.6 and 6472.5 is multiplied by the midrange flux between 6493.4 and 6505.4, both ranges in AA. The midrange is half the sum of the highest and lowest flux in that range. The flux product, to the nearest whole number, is 2022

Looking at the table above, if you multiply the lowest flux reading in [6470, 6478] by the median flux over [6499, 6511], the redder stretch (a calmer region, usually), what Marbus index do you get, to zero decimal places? 2100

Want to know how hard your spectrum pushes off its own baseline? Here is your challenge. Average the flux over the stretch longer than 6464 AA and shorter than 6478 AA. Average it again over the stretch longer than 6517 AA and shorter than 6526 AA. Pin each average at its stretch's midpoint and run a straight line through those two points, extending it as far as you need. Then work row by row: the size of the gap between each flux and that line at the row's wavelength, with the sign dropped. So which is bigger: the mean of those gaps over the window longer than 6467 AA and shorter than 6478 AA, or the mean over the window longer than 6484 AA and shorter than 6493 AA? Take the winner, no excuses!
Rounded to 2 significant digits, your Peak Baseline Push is 1.1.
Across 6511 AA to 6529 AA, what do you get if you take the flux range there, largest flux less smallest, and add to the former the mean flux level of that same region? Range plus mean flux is 47.8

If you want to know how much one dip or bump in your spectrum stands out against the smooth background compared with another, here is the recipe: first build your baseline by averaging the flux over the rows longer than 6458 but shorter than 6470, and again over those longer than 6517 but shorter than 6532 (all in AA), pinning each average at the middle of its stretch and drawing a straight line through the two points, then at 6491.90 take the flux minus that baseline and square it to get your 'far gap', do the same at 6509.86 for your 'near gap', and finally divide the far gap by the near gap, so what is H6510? 1.01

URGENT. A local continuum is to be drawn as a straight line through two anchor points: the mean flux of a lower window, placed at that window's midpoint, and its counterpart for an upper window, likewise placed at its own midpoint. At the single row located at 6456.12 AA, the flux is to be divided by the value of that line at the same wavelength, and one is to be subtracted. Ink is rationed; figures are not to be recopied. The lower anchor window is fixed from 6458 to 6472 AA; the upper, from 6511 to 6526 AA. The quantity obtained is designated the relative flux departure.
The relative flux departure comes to -0.01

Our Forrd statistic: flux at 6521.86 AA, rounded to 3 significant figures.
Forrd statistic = 45.9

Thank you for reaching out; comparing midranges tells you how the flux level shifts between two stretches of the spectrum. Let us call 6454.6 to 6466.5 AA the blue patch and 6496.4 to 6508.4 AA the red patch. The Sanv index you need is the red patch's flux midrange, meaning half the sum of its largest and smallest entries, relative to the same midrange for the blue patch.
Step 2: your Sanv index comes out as 1.02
